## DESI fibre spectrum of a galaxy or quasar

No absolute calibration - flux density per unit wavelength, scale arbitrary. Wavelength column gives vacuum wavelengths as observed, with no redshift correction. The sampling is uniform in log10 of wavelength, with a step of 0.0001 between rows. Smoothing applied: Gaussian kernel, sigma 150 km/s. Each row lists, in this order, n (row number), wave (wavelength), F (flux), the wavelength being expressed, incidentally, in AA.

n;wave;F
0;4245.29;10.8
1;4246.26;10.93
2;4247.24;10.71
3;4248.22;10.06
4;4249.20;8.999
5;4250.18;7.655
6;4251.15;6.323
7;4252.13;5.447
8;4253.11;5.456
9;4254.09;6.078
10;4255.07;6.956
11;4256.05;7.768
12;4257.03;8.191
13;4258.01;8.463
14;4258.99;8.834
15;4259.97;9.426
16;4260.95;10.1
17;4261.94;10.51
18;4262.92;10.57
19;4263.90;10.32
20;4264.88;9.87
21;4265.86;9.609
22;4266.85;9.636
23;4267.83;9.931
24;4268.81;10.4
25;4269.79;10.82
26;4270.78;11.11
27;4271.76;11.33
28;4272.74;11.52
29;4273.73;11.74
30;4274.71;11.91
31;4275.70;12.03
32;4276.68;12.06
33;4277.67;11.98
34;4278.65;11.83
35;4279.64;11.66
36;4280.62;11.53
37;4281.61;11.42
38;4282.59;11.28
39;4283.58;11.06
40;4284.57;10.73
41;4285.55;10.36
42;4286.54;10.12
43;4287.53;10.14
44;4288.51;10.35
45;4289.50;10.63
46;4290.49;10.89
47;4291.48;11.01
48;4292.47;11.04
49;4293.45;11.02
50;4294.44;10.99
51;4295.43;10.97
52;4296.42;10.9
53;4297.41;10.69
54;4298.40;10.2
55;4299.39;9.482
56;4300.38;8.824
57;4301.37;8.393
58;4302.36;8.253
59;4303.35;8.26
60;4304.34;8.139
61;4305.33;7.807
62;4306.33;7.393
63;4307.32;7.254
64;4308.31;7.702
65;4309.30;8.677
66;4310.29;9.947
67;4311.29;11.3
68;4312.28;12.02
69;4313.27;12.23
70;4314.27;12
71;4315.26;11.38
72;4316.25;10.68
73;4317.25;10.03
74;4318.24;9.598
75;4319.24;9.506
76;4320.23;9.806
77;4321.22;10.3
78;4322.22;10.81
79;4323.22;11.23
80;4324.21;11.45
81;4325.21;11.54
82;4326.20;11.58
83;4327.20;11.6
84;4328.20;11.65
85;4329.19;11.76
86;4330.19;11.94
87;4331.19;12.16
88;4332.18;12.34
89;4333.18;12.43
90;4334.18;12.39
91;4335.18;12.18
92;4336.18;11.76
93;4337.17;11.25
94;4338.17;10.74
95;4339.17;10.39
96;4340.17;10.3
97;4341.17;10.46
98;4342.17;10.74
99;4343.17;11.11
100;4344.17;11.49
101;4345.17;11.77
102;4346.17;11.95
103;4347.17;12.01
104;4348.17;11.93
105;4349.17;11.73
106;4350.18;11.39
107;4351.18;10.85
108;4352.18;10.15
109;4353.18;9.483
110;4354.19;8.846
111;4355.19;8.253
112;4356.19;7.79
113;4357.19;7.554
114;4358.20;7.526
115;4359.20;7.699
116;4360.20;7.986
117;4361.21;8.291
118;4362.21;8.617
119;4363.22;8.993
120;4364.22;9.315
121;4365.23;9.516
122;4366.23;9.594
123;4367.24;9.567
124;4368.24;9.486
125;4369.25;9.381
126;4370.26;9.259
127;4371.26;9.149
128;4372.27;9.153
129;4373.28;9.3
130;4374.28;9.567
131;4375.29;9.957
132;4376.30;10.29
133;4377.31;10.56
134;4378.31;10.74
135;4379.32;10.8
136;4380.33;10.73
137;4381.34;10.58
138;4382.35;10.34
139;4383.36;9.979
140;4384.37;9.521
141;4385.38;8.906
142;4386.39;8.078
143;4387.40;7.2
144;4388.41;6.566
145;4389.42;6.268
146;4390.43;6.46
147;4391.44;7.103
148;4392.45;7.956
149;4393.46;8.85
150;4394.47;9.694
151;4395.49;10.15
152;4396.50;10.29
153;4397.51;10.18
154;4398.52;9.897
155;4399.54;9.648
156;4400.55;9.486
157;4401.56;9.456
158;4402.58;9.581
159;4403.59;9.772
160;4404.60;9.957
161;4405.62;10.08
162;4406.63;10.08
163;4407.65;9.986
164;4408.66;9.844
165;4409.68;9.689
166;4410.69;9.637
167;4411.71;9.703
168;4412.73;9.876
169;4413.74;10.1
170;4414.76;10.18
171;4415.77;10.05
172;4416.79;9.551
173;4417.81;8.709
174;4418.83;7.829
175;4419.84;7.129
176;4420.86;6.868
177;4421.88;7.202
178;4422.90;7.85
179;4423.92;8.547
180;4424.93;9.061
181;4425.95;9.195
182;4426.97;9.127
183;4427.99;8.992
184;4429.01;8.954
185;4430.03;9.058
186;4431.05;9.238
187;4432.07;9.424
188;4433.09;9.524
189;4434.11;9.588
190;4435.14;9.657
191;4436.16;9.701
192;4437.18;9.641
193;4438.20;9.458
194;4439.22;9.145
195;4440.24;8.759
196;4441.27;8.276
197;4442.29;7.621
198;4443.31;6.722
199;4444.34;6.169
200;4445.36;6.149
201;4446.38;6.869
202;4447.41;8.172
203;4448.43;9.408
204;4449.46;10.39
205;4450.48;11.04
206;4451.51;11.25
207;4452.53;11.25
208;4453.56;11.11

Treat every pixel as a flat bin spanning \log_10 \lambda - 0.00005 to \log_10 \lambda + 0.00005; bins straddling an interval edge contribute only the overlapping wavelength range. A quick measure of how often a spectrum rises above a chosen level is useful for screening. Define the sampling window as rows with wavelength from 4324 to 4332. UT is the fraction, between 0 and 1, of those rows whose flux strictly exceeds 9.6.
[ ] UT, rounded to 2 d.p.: 1.00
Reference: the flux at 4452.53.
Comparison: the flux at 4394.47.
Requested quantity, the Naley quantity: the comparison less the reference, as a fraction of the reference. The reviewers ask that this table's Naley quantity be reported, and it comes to -0.14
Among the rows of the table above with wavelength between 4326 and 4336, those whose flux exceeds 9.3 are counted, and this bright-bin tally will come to 10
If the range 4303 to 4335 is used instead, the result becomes 25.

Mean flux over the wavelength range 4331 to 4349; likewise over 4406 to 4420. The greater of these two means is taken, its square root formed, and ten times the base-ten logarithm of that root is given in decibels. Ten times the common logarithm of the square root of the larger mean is 5.31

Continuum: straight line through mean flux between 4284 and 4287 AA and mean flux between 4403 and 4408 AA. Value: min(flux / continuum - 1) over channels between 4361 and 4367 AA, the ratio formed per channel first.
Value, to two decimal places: -0.18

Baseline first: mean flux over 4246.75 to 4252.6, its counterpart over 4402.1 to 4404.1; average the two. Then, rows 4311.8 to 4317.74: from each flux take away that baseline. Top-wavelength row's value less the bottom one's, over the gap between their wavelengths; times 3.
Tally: -1.2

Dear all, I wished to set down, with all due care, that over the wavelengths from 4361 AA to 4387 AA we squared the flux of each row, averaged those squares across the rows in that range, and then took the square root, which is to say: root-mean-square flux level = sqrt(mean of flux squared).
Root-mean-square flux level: 9.6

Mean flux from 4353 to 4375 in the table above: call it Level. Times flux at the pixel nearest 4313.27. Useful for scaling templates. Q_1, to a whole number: 108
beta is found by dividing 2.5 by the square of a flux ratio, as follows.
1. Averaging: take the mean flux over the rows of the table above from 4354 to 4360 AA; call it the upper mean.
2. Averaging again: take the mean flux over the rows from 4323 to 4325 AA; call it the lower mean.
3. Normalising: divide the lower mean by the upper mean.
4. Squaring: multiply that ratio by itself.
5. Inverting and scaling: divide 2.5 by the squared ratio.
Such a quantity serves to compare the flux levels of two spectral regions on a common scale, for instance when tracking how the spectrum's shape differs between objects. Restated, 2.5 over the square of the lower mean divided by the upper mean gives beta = 1.2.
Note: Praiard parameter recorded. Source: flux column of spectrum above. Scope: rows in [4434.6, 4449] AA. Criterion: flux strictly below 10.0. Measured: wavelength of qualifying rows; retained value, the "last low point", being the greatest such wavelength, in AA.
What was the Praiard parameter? 4448.43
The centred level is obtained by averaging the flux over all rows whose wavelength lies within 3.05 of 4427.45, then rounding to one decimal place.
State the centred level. 9.1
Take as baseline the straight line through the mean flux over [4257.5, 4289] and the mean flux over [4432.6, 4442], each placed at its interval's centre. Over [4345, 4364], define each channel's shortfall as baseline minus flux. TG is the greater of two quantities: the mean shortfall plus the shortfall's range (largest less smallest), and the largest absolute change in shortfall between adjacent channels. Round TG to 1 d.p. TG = 4.8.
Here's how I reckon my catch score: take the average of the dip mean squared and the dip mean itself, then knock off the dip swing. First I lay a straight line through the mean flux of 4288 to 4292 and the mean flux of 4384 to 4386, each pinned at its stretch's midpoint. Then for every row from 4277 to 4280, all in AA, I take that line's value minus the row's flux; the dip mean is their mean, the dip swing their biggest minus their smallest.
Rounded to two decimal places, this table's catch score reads -0.32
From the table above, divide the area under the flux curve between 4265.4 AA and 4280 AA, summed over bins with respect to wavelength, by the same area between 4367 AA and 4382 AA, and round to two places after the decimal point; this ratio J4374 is 1.10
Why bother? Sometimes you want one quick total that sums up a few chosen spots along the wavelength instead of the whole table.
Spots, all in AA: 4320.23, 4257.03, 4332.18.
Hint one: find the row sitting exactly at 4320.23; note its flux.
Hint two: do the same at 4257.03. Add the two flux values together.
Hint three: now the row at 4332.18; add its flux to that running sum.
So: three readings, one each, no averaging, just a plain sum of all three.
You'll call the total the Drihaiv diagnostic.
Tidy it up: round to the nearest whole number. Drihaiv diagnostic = 30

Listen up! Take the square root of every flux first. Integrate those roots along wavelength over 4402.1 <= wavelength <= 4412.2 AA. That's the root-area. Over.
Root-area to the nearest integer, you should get 32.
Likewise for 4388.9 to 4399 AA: 30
